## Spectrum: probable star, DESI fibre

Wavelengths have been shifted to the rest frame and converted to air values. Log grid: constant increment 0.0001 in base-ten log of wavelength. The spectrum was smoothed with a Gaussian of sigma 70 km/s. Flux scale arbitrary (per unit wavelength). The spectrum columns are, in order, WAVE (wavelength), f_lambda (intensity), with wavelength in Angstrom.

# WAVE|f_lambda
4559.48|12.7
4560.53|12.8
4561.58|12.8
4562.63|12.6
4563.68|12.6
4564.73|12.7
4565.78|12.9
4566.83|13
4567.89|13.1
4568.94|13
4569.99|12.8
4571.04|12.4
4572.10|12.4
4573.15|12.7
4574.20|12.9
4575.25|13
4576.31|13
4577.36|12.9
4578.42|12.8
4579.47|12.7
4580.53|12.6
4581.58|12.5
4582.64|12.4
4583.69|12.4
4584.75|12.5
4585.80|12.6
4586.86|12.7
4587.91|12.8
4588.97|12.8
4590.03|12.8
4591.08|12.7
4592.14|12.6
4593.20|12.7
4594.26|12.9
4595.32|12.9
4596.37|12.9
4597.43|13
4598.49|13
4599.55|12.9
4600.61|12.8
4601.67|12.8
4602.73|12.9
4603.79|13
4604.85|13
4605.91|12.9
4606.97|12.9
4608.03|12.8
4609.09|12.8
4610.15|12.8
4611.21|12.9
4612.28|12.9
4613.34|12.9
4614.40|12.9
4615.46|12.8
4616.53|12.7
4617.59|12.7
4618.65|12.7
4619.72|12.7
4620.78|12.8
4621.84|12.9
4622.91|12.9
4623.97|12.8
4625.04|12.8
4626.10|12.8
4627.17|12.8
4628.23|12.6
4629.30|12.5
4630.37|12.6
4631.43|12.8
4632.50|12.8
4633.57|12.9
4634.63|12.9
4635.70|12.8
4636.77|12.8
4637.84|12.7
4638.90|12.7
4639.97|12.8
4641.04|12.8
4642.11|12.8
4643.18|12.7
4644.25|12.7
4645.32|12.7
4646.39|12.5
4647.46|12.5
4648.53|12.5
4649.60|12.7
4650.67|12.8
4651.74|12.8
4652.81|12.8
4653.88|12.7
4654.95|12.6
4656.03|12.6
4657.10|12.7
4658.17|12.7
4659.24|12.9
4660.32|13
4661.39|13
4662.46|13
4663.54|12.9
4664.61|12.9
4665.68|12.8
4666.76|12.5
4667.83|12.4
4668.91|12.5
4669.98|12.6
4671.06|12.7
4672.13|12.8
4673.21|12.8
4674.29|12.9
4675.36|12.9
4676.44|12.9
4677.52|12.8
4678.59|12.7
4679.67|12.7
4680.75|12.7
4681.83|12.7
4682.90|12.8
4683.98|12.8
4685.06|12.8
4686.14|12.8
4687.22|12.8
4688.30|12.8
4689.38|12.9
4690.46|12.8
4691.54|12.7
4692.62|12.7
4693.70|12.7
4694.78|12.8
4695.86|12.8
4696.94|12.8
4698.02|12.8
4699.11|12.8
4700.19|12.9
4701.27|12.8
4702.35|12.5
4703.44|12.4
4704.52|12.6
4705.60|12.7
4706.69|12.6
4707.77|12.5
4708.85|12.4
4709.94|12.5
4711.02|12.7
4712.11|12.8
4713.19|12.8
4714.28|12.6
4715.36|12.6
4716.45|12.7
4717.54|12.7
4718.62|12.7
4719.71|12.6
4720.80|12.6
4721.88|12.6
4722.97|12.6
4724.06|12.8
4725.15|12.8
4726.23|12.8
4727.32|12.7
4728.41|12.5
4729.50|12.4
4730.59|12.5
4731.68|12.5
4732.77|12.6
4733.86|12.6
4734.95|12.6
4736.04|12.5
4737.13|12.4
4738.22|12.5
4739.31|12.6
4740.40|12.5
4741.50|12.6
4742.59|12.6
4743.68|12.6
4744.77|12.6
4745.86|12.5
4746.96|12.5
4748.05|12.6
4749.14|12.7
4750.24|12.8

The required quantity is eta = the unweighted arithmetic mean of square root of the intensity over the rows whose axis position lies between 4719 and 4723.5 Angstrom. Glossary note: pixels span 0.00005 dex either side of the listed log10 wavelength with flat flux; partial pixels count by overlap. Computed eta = 3.55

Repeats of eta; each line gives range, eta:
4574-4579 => 3.59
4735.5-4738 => 3.53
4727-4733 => 3.54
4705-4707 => 3.56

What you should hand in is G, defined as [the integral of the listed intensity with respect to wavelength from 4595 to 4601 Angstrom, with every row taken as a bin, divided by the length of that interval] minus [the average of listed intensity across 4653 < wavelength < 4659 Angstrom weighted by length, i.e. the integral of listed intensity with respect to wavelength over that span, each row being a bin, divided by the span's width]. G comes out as 0.24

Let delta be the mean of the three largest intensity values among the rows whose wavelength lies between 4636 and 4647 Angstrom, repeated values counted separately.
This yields 12.8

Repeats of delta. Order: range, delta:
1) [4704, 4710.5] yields 12.6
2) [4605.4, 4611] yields 12.9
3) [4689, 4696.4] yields 12.8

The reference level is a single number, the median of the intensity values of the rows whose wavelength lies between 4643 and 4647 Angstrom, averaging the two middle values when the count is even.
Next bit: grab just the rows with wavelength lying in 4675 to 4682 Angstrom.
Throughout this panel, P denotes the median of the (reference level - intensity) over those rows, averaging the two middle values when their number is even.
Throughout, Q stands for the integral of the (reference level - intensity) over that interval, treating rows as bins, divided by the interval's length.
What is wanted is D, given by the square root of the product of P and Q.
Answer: 0.000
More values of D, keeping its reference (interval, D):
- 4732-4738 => 0.128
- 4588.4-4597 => 0.095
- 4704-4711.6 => 0.113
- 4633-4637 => 0.152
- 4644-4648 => 0.104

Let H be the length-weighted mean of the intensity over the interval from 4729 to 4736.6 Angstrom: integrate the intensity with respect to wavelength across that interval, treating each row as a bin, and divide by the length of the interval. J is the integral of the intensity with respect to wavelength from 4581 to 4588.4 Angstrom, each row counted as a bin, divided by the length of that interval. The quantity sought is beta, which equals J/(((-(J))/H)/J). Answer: -157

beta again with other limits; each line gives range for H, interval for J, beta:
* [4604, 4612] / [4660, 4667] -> -166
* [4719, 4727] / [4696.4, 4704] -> -161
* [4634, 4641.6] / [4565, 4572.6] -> -164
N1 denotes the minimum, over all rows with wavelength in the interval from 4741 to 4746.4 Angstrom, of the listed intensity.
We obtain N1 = 12.5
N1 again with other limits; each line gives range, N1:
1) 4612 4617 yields 12.7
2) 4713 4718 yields 12.6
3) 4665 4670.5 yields 12.4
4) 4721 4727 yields 12.6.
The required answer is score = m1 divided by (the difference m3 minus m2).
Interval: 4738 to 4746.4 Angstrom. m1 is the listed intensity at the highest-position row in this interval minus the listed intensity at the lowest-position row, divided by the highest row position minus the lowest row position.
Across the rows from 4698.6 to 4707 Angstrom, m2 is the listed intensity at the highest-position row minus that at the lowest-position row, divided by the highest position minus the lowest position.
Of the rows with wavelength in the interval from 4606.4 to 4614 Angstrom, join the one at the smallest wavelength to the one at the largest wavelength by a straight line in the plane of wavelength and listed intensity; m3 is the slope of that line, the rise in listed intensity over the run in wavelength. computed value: 0.0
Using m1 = 0.000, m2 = -0.026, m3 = 0.00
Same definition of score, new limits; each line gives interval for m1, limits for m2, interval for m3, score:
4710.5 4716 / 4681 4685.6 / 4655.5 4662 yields -0.5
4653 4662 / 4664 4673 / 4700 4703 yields -0.2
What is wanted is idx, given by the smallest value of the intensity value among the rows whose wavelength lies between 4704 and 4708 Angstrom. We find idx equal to 12.5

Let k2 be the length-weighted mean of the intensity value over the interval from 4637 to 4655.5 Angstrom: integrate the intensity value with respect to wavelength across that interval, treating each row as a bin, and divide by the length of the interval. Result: 12.7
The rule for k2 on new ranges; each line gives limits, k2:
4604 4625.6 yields 12.8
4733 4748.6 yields 12.6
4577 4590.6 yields 12.7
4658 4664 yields 12.9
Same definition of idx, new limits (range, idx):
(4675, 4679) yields 12.7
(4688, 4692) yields 12.7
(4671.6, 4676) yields 12.8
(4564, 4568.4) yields 12.7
